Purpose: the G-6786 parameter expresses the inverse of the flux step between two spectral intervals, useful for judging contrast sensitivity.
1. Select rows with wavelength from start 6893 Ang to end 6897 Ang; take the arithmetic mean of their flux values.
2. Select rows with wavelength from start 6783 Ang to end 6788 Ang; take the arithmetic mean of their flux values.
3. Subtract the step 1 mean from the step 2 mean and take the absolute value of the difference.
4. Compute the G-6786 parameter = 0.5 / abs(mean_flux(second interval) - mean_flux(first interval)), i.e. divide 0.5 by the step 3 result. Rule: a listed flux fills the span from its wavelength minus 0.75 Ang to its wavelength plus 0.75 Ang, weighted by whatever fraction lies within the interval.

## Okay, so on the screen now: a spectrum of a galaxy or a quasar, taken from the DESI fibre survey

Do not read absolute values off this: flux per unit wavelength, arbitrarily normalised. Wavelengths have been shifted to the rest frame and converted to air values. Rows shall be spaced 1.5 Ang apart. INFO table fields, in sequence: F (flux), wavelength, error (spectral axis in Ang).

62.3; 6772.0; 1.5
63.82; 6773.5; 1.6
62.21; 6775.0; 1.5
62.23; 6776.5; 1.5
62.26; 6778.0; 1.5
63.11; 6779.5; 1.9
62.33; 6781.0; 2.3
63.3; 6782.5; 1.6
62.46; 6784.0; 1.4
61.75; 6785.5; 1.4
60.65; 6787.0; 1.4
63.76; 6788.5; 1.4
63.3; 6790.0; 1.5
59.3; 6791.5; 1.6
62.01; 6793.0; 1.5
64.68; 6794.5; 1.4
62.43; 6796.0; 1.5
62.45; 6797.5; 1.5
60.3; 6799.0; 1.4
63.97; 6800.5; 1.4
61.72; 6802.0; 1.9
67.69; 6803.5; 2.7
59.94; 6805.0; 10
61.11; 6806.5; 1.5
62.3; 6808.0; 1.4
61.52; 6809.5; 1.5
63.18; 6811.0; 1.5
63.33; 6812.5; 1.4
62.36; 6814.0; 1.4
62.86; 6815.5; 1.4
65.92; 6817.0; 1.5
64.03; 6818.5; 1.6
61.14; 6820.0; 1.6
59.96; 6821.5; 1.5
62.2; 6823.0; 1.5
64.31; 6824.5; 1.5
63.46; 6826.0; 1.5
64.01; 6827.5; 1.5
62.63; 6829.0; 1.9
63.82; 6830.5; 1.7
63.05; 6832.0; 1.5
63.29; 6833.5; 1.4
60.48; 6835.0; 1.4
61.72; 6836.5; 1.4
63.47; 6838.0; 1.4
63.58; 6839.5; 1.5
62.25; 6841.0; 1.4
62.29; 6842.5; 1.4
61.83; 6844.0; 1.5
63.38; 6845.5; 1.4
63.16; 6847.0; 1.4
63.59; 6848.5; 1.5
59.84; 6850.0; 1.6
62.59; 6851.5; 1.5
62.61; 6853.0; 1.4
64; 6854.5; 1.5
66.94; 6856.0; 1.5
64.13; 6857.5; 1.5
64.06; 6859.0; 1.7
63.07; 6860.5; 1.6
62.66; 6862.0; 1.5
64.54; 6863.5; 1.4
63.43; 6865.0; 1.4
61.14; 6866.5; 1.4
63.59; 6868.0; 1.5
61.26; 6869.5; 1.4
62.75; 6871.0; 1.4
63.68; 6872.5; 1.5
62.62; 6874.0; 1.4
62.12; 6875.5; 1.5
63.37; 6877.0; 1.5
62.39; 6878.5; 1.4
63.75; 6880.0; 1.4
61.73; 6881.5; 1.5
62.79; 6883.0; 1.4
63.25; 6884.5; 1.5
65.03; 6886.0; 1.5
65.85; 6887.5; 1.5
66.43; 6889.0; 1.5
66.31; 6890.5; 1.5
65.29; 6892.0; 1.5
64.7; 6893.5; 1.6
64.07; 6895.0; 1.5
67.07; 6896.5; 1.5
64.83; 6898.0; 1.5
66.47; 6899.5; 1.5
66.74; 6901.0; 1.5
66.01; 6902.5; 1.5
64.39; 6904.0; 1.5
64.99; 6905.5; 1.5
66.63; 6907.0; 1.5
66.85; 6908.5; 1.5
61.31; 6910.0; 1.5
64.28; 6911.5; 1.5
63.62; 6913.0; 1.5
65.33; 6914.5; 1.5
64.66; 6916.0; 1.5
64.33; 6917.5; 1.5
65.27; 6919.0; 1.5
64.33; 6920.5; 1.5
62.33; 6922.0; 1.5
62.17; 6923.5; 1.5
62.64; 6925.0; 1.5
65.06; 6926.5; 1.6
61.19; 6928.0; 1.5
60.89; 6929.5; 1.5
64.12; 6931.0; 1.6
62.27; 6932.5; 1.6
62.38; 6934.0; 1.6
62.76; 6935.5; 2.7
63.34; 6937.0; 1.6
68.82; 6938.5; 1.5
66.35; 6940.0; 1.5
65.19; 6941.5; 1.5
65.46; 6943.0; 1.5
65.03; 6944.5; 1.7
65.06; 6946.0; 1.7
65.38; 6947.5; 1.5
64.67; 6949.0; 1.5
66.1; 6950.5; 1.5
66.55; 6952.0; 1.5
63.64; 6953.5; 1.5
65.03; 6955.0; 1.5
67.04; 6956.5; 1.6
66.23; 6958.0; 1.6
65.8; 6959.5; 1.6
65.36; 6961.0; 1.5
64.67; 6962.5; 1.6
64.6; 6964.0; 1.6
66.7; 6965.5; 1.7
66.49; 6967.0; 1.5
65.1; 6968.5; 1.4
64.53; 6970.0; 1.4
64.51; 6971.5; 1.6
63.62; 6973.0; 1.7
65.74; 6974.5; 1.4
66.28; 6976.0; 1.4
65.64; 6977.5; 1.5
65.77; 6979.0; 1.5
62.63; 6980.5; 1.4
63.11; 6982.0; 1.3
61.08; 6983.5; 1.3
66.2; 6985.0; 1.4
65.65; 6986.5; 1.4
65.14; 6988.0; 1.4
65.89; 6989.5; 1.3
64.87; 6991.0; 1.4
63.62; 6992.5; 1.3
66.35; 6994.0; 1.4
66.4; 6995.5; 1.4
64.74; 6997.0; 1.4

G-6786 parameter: 0.1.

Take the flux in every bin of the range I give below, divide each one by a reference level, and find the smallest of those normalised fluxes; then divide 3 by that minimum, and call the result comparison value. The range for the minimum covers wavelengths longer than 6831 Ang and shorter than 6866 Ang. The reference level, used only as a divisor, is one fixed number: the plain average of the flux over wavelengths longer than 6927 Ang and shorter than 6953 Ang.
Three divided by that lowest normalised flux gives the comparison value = 3.23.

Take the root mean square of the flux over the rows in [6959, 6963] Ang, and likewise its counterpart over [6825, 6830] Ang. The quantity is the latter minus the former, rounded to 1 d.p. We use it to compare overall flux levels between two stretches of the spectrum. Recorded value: -1.9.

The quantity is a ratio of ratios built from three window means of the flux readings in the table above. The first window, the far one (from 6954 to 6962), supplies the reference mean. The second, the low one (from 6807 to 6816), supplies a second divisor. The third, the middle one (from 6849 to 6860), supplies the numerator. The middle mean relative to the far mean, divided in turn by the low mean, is 0.0154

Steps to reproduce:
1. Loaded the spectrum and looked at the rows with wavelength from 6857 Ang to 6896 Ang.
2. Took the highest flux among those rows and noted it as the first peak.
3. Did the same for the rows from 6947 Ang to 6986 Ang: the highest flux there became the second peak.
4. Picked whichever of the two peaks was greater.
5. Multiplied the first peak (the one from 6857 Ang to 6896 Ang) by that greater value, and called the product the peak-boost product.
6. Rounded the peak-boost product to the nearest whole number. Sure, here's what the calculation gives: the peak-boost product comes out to 4453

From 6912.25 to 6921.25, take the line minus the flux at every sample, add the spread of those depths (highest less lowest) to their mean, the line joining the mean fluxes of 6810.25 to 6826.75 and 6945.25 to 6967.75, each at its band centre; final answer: 1.9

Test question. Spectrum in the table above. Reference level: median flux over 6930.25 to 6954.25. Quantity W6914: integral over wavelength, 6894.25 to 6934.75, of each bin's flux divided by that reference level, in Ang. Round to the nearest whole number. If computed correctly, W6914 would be 40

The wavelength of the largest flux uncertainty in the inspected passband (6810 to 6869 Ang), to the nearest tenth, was 6829.0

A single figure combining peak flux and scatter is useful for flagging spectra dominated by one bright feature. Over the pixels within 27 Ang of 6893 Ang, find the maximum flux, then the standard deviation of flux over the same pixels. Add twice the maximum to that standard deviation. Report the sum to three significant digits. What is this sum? 136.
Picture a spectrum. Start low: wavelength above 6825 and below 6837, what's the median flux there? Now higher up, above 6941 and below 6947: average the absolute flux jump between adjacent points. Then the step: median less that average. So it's 62.9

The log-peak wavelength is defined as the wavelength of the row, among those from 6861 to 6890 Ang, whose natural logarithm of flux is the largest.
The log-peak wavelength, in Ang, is 6889.0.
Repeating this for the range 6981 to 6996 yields 6995.5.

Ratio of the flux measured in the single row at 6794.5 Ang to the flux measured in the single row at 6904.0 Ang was 1.00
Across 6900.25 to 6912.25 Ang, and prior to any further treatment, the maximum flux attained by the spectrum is 66.85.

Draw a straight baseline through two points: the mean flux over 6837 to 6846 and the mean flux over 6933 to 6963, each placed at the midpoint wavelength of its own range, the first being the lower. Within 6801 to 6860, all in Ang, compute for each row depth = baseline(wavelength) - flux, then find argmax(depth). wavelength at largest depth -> 6850.0 Ang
